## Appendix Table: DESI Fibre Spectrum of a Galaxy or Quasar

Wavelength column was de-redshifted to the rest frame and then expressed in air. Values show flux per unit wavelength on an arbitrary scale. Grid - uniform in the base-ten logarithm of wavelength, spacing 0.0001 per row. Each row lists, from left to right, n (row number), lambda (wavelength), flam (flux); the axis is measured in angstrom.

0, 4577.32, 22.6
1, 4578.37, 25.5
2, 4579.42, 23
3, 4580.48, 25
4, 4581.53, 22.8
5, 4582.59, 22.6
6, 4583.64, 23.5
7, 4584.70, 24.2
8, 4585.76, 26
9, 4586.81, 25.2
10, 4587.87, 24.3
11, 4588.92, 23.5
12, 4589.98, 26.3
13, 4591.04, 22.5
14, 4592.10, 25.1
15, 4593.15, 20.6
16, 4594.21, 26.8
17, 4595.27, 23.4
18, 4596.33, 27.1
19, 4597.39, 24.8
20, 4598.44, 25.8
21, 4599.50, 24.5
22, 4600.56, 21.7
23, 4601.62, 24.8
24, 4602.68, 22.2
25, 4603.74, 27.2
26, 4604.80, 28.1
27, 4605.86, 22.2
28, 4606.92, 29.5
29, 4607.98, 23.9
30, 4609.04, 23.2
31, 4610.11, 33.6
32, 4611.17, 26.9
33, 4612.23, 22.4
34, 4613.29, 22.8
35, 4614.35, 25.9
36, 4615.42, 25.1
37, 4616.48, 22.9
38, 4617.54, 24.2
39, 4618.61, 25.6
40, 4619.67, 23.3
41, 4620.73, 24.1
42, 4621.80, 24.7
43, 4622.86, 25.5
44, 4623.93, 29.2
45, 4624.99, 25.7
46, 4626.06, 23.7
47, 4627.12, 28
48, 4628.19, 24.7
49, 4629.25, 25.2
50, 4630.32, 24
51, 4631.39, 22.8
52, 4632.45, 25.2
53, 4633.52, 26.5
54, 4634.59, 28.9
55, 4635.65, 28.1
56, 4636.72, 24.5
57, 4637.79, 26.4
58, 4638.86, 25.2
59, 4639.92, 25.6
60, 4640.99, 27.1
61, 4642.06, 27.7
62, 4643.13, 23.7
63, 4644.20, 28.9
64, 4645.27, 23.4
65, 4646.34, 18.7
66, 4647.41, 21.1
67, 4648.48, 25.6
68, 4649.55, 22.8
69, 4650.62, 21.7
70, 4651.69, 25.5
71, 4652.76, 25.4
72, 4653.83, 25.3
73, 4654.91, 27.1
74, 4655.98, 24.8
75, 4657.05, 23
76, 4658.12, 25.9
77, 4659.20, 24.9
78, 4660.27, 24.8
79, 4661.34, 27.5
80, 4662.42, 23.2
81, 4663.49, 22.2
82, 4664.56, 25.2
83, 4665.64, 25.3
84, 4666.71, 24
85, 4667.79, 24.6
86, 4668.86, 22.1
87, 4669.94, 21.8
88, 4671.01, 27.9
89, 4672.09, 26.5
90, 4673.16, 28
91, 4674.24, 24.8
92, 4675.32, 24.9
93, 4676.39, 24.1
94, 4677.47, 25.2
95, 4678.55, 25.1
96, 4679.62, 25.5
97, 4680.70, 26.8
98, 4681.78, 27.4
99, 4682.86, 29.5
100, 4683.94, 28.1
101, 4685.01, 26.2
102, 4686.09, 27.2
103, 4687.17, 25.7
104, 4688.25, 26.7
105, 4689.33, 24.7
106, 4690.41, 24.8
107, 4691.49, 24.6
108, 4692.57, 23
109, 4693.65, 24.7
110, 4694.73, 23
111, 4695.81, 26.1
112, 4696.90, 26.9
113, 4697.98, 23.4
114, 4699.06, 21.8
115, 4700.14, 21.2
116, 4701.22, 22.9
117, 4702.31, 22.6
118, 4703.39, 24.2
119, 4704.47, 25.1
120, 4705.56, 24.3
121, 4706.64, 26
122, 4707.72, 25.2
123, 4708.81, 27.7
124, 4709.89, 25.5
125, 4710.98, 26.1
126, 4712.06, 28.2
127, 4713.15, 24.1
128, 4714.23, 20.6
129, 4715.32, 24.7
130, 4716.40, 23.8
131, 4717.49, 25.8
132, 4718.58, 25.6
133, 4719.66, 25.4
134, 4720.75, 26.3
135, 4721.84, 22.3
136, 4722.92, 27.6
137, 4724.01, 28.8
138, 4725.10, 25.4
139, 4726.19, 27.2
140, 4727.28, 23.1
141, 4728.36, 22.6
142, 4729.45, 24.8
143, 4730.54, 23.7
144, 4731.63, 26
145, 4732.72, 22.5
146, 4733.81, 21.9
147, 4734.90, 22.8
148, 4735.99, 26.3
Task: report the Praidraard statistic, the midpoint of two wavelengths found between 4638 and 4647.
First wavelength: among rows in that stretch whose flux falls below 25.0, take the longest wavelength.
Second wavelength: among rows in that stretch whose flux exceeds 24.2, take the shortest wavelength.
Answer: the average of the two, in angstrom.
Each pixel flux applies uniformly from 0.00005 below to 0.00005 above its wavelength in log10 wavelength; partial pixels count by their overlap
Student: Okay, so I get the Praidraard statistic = 4642.6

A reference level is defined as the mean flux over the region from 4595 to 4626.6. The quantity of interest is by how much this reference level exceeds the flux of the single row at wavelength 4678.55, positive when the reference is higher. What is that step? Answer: 0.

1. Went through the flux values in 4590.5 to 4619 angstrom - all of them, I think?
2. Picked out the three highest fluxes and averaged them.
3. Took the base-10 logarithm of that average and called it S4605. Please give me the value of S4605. 1.48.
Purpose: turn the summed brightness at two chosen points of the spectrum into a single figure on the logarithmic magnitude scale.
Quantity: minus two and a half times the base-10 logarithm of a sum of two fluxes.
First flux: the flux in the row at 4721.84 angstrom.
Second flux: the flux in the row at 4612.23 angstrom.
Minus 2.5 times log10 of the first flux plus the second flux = -4.126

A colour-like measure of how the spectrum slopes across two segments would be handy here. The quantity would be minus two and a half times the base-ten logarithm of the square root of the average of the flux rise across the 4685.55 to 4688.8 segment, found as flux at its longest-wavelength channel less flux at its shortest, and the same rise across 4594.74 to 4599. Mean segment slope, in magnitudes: 0.03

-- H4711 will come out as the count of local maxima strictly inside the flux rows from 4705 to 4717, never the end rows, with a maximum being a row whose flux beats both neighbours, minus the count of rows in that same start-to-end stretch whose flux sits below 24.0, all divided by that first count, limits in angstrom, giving 0.50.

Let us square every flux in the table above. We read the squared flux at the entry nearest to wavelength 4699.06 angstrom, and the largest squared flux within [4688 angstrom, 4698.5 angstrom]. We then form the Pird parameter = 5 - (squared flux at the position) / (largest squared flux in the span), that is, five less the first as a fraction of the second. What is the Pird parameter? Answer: 4.34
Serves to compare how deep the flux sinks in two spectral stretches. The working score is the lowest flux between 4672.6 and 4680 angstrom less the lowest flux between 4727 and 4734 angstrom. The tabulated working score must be 2.2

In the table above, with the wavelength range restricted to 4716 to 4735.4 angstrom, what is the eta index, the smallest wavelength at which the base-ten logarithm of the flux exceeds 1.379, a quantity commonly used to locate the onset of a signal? 4717.49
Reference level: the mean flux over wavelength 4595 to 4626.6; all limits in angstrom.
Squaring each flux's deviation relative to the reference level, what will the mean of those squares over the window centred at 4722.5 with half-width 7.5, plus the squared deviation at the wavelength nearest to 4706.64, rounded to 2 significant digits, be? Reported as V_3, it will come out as 4.1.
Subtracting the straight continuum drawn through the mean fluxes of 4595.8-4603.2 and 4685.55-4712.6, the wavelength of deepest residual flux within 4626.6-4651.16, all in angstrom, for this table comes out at 4646.34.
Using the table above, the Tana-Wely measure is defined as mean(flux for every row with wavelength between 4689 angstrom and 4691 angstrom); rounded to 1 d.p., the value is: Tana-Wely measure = 24.8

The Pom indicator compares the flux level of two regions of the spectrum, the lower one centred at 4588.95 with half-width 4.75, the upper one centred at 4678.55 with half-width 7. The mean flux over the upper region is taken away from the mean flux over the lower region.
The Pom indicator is -2.13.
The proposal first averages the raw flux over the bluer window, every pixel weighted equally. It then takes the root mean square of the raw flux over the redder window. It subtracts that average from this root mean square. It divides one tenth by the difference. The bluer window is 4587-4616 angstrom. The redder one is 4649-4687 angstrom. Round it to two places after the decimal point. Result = 0.27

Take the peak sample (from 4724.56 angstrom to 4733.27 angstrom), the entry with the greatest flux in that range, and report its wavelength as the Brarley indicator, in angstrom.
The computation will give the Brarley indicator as 4726.19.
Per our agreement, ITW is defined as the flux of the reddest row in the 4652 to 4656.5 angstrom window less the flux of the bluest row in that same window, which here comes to -1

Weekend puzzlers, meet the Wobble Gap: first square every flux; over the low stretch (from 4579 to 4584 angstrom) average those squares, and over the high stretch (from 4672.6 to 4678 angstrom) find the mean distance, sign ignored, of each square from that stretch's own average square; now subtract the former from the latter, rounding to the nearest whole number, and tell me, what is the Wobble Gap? -493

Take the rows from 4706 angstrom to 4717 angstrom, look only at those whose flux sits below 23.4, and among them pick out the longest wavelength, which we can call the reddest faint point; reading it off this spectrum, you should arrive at 4714.23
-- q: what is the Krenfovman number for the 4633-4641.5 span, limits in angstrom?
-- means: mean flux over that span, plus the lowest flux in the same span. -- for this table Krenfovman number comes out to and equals 51.0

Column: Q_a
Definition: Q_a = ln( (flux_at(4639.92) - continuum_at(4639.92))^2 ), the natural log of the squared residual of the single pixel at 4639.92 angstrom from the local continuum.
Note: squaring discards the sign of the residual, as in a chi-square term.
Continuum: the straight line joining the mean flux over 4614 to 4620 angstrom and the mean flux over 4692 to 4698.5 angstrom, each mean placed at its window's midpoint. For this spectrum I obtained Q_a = 0.2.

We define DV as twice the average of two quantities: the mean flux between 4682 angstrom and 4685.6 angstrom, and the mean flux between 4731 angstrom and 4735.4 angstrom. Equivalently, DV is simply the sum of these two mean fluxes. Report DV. 51.2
